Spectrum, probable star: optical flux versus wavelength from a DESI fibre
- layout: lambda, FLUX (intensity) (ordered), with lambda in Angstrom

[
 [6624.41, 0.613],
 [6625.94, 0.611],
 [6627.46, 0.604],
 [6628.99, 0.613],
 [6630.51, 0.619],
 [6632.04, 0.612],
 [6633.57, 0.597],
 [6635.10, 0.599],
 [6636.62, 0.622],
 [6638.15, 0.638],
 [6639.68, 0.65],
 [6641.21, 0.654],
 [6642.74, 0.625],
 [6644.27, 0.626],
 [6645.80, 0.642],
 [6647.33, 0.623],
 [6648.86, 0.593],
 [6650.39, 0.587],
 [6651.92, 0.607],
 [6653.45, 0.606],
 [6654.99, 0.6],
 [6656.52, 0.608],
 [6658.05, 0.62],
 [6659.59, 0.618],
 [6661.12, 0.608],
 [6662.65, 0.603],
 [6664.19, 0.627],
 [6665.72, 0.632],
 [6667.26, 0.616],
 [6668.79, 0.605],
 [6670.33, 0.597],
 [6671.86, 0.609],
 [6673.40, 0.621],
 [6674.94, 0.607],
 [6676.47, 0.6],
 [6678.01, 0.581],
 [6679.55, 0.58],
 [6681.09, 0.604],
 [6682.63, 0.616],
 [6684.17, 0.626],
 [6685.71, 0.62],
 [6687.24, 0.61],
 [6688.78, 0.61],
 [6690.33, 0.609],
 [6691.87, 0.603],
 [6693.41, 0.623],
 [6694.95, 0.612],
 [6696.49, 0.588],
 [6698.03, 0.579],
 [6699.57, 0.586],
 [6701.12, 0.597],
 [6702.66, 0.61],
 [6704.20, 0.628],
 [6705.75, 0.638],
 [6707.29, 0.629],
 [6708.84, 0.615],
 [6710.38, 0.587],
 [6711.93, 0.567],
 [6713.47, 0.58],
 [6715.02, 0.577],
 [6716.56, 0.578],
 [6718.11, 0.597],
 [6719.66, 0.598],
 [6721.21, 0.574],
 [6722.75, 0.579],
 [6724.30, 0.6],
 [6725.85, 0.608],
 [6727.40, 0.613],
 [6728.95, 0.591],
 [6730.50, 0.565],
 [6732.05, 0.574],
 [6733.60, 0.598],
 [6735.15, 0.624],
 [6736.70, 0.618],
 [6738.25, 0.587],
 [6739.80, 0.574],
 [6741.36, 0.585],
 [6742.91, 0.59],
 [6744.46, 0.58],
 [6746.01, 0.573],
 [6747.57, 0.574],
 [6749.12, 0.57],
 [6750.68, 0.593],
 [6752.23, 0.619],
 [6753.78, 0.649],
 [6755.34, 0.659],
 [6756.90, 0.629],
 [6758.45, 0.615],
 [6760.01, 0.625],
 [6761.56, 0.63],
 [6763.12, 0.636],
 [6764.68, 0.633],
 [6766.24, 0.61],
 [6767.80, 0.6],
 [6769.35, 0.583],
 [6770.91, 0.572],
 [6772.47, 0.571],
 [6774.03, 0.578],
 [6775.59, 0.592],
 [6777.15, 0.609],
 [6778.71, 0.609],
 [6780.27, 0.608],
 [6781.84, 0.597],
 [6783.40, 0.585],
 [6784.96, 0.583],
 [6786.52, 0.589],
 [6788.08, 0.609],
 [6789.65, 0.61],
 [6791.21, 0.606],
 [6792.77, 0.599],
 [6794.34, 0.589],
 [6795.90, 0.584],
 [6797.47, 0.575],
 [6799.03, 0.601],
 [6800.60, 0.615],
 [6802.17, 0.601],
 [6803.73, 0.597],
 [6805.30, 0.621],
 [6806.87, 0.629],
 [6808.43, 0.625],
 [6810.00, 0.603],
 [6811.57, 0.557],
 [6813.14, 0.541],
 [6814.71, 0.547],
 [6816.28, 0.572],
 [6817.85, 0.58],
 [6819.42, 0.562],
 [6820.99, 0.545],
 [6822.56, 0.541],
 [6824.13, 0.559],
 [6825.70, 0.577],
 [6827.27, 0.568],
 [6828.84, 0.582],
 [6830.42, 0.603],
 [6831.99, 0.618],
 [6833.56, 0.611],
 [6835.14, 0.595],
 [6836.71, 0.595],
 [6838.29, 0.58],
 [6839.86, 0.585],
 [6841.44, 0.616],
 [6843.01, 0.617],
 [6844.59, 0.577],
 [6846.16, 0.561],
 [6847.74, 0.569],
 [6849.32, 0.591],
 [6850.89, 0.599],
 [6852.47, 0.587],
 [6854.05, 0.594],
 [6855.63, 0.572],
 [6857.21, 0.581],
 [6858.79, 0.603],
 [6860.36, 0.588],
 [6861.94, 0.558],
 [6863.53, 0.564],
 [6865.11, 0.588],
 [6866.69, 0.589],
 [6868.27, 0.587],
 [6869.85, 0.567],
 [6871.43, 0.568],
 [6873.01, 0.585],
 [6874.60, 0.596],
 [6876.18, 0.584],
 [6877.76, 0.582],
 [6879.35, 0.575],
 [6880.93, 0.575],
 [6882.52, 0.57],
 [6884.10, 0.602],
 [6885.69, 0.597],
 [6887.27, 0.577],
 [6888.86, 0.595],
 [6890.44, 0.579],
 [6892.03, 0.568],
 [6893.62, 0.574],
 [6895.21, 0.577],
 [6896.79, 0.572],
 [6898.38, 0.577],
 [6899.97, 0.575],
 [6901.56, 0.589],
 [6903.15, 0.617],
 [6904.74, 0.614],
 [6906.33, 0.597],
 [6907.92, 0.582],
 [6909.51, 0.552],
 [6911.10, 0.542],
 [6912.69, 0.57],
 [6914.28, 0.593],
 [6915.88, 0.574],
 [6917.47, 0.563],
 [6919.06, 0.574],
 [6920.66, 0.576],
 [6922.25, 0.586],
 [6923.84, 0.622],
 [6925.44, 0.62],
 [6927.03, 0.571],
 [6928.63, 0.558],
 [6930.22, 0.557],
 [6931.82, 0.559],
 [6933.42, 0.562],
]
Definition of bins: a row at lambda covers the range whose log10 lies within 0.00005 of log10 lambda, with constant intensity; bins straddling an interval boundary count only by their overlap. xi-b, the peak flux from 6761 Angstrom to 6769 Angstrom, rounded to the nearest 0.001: 0.636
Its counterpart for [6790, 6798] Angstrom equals 0.606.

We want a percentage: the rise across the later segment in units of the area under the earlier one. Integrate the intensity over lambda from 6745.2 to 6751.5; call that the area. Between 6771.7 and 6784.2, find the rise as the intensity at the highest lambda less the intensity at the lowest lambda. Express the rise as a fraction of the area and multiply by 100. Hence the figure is 0.4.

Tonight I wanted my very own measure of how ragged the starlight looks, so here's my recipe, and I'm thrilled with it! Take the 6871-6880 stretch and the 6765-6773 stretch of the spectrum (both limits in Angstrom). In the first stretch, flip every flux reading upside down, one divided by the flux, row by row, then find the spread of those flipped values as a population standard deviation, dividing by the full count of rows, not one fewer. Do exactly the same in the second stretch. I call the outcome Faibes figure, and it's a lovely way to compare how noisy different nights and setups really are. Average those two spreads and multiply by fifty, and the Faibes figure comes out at 1.8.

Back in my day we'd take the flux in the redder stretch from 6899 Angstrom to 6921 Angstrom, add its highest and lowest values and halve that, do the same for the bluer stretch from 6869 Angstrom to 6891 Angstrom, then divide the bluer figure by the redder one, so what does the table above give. 1.01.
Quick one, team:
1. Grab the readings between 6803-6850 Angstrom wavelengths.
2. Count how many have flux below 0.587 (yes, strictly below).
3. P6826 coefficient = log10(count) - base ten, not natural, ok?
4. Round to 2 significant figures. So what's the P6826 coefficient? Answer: 1.2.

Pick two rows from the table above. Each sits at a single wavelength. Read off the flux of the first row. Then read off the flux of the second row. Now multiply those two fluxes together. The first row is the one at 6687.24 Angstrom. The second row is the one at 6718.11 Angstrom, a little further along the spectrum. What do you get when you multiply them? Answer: 0.364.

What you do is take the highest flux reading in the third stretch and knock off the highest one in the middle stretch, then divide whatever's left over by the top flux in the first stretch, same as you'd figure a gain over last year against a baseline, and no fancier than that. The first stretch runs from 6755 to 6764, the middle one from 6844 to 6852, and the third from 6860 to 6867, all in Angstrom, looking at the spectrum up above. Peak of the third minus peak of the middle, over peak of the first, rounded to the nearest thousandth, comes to -0.015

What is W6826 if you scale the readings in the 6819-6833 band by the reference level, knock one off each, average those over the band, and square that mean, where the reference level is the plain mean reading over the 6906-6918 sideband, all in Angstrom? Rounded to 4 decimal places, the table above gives 0.0000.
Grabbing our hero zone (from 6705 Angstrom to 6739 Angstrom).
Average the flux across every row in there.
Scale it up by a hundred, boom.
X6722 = 59.5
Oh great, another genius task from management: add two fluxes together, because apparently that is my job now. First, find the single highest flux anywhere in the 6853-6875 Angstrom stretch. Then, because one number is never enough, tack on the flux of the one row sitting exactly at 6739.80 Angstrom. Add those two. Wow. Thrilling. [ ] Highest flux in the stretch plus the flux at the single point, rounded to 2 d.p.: 1.18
